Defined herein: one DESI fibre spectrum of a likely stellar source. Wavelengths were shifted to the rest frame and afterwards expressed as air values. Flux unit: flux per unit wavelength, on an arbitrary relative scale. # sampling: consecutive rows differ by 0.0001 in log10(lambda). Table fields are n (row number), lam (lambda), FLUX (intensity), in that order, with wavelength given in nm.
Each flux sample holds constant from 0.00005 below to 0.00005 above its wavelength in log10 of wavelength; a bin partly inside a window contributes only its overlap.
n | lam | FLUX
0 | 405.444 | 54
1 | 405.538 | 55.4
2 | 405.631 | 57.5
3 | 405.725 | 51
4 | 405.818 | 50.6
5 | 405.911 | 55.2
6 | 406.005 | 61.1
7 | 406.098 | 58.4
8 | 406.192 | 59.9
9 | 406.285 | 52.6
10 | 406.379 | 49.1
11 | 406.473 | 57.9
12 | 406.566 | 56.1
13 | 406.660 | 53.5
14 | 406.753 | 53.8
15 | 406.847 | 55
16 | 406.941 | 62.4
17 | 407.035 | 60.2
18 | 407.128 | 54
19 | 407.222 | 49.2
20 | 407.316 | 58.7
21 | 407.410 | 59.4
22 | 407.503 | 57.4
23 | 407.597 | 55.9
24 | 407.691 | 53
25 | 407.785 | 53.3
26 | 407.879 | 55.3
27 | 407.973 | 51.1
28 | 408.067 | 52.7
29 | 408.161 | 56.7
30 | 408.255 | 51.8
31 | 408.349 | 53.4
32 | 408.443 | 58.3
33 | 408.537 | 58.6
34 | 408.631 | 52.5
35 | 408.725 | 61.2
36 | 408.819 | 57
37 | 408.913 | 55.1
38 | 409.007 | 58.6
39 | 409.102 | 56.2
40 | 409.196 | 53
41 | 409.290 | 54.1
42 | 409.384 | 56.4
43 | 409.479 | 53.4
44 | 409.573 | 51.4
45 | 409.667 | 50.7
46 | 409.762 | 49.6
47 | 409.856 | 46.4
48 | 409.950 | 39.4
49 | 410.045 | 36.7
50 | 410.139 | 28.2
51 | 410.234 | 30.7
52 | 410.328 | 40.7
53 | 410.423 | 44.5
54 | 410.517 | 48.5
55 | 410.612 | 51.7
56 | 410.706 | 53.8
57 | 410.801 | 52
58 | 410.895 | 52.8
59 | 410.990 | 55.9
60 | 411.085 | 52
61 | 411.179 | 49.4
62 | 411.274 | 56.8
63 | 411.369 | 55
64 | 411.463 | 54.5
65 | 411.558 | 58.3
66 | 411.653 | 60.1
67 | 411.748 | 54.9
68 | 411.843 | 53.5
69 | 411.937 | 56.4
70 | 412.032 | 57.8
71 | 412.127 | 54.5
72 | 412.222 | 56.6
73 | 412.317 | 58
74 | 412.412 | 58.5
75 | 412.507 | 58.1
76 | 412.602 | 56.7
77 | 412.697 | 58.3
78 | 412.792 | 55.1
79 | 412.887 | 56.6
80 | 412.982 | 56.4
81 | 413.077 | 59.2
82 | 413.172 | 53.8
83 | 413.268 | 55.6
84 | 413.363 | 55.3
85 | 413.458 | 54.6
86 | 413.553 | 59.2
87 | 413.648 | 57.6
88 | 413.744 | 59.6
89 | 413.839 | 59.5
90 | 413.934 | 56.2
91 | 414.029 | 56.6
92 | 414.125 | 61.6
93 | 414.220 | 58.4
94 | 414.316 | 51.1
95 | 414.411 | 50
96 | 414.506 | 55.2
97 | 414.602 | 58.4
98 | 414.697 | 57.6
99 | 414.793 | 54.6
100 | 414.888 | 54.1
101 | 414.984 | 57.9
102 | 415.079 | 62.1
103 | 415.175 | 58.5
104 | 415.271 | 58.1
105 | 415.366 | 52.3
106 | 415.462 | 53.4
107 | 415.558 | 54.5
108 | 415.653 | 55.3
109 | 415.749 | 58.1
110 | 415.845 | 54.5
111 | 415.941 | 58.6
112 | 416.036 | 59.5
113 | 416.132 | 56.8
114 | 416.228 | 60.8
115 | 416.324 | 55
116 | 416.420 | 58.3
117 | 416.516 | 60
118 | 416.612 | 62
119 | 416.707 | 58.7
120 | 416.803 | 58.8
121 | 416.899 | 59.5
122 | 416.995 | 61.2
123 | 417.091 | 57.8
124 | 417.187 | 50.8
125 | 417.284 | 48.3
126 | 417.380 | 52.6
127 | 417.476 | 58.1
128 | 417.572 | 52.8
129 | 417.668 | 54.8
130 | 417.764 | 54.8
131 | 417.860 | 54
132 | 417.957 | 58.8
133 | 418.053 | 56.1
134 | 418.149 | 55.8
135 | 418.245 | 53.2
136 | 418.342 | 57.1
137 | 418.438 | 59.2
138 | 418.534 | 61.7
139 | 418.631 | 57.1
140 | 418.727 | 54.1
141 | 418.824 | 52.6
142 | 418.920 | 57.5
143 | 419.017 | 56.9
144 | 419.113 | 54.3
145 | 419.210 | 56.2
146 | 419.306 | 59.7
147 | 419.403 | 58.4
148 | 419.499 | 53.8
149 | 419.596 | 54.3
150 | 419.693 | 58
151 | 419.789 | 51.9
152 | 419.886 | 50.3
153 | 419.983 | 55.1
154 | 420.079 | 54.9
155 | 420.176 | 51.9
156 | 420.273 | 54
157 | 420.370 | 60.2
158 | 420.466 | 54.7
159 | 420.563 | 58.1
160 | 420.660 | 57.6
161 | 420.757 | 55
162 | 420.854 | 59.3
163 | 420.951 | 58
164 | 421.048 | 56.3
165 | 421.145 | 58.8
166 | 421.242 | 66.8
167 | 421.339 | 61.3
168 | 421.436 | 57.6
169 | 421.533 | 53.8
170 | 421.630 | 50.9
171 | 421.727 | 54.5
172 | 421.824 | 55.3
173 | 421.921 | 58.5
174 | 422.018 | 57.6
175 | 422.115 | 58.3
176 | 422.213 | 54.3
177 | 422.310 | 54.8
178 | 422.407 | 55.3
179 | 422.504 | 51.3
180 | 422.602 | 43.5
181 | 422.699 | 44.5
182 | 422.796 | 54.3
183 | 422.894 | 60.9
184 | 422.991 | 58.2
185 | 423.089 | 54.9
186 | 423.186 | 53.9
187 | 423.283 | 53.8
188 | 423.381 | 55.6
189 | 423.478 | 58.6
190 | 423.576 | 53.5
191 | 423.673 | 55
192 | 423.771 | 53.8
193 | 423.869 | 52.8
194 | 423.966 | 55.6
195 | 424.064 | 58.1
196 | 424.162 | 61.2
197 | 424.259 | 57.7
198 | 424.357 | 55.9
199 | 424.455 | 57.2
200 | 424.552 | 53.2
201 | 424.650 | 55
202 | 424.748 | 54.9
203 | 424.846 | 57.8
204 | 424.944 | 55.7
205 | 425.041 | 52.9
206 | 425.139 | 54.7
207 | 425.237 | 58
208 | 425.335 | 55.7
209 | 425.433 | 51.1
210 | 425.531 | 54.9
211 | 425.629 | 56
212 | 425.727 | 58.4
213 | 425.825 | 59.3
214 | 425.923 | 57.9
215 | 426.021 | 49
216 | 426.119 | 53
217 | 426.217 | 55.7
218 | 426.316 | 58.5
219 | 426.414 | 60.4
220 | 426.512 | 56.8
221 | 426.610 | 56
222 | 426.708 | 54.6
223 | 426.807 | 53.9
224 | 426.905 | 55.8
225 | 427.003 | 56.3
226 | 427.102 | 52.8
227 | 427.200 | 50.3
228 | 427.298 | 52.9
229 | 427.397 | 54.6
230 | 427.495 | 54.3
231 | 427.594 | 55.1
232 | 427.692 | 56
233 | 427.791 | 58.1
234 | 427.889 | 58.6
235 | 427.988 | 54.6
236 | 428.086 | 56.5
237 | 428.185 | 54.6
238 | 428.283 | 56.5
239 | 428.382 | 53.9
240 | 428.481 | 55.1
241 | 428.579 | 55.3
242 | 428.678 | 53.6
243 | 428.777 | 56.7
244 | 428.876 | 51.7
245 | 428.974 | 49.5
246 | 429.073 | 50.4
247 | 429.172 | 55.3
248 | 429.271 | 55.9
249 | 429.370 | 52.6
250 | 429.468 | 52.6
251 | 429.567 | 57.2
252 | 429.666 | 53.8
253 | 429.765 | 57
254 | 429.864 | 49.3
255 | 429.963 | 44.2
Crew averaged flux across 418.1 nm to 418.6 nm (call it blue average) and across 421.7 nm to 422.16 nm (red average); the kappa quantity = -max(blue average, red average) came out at -57.4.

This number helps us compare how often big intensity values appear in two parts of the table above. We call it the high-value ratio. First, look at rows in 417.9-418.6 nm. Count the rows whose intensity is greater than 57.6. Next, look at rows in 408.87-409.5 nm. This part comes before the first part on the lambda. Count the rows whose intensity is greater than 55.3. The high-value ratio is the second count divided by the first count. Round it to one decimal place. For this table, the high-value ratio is 1.0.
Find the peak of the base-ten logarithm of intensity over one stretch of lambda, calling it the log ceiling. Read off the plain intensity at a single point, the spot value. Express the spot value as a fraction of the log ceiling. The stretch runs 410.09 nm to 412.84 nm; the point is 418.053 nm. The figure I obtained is 31.5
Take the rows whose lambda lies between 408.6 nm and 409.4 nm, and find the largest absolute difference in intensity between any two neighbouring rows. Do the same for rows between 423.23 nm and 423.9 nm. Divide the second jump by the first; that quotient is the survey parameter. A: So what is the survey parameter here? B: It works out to 0.59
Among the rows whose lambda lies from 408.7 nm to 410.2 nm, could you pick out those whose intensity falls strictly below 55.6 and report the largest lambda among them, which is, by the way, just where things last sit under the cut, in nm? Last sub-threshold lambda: 410.139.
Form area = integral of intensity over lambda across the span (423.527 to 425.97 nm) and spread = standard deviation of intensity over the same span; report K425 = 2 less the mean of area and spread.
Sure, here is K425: -67.4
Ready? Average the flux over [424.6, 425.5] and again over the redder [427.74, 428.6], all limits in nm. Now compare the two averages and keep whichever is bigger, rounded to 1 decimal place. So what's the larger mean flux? 55.9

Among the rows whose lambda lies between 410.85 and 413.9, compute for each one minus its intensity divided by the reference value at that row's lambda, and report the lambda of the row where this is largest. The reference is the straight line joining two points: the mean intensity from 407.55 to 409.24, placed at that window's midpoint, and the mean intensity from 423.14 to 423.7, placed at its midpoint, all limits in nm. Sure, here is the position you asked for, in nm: 411.179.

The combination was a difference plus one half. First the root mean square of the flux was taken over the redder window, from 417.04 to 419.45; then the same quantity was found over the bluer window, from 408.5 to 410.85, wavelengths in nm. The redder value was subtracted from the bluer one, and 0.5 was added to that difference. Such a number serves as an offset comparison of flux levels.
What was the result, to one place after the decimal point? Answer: -5.0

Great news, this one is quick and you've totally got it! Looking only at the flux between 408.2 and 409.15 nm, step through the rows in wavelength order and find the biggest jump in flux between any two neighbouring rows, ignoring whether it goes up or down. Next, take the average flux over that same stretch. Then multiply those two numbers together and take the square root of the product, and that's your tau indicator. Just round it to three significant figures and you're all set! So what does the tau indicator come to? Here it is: 22.1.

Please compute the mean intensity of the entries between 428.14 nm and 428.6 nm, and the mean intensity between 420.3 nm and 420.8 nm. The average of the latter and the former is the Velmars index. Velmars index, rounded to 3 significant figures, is 56.1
